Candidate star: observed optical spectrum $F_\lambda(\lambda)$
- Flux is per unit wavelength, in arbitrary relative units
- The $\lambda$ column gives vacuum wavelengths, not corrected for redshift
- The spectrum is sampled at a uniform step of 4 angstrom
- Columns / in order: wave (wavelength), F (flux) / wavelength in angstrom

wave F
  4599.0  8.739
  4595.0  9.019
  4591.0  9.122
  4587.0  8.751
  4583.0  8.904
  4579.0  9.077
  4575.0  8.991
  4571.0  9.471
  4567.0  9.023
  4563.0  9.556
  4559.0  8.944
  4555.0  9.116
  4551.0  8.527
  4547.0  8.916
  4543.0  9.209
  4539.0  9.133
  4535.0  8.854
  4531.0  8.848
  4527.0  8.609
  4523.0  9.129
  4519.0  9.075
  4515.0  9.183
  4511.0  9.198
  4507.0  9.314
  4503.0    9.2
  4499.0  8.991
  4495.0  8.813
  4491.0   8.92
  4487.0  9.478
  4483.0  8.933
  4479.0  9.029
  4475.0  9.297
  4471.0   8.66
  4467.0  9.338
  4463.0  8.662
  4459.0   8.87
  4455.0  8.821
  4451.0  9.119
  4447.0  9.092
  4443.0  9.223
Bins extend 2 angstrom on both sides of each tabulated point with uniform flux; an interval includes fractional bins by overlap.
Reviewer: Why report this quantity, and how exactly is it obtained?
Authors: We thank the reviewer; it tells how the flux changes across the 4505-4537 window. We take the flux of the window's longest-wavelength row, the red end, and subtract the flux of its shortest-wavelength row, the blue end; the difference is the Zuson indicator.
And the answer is -0.5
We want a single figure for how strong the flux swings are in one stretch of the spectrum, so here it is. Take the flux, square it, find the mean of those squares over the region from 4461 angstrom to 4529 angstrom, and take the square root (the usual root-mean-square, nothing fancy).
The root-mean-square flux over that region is 9.05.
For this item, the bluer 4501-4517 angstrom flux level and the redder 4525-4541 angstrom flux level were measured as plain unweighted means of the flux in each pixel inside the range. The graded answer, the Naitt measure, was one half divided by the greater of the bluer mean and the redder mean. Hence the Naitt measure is 0.0542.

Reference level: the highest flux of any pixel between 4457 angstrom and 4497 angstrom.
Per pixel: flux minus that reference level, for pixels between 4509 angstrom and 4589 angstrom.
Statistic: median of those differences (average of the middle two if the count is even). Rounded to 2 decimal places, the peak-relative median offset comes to -0.43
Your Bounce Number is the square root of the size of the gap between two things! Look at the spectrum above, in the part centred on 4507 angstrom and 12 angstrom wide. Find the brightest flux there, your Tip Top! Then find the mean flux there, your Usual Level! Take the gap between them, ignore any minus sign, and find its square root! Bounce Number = 0.28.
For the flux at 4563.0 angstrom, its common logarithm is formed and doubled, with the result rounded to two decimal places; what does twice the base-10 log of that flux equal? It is 1.96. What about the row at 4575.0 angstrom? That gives 1.91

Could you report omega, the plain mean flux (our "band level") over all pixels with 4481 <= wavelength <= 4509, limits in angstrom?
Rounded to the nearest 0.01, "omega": 9.09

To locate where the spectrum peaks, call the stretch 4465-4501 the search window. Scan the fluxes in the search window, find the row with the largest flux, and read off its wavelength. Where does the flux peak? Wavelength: 4487.0 angstrom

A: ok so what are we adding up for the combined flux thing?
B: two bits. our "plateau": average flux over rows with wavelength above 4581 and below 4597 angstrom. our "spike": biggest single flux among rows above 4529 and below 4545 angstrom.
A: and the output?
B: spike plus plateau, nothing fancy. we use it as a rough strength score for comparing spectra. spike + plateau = 18.2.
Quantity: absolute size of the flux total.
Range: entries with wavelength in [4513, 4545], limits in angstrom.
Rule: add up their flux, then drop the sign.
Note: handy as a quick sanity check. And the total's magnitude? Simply 72.0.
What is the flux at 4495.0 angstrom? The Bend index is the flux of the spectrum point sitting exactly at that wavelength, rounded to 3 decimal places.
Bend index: 8.813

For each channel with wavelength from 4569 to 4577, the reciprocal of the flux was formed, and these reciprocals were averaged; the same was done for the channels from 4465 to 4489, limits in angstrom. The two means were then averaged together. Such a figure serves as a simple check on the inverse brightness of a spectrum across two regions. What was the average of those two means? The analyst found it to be 0.109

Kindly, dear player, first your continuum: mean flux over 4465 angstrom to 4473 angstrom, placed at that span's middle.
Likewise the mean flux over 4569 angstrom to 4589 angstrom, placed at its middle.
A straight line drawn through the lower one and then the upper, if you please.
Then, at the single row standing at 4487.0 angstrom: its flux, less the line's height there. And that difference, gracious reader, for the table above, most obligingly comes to 0.47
